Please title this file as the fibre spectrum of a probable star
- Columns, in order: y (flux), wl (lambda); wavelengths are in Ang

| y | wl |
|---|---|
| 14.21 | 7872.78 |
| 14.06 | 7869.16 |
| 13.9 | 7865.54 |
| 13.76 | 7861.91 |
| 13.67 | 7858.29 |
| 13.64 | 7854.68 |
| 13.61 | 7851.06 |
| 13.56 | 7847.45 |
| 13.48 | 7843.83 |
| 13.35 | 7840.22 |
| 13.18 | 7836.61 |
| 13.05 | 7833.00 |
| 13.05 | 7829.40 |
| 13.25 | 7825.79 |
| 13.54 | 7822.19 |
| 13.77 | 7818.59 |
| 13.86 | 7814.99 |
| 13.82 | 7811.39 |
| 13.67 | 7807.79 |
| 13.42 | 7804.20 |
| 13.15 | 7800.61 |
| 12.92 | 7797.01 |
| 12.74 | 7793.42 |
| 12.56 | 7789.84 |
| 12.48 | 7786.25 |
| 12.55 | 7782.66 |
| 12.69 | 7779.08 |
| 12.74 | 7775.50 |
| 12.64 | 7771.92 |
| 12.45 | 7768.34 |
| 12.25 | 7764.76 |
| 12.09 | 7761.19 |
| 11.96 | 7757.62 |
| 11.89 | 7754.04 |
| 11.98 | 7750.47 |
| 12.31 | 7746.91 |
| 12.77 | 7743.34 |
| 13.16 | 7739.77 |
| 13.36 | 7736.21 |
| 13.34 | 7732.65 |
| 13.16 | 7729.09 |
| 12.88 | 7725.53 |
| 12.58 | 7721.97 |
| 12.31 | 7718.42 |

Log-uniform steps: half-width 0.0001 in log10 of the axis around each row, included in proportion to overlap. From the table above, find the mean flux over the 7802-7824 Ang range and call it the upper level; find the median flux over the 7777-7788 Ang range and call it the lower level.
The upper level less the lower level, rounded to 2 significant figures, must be 1.1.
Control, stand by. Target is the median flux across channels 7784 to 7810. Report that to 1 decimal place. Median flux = 12.9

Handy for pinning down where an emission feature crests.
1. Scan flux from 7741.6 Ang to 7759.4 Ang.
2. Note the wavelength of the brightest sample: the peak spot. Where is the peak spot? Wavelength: 7743.34 Ang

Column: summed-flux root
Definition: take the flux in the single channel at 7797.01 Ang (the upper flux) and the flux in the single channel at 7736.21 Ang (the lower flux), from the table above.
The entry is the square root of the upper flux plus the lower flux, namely 5.13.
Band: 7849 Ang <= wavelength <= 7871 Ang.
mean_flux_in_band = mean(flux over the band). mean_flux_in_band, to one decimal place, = 13.8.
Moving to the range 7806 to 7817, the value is 13.8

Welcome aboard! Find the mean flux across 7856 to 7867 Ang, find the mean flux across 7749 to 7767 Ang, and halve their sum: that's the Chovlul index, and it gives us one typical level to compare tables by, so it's 12.9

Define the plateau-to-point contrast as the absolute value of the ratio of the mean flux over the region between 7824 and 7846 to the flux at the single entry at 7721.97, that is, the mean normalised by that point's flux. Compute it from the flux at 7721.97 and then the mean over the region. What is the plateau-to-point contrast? 1.05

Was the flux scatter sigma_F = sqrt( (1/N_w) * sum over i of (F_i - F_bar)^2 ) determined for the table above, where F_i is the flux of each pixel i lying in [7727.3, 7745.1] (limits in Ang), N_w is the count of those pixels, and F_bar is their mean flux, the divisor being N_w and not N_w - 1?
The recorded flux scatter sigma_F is 0.21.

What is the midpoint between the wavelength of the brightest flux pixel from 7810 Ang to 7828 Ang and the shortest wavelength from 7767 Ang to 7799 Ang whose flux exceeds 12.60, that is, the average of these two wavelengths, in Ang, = 7793.5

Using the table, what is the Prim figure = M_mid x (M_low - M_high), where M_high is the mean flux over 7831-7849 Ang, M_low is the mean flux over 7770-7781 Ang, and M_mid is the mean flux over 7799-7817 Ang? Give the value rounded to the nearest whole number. -9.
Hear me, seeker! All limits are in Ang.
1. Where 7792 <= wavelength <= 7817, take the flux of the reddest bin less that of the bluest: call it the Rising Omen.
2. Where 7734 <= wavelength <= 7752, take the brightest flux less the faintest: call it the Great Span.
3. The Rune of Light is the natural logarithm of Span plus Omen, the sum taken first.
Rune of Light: 0.9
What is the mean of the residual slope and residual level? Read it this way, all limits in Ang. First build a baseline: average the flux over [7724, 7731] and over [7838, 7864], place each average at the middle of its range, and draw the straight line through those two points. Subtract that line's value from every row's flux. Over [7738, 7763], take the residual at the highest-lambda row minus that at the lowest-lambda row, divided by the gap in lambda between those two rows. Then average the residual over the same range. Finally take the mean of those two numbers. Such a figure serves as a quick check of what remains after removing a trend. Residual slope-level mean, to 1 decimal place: -0.4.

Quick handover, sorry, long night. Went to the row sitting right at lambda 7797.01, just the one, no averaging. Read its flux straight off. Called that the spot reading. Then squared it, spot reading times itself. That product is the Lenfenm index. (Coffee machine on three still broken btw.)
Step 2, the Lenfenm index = 167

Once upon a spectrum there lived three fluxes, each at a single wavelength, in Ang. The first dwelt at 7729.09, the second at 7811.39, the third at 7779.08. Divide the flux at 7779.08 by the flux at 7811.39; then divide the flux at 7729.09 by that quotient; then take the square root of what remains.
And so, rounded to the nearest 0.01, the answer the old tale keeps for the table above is 3.79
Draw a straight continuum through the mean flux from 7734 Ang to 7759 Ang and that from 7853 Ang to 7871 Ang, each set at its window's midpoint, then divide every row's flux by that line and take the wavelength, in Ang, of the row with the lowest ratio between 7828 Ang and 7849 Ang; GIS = 7833.00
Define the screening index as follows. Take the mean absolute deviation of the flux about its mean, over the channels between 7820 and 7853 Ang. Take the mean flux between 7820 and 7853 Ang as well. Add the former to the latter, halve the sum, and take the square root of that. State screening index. 2.60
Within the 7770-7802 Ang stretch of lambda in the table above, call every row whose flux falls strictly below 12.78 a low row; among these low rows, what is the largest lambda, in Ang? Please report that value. 7793.42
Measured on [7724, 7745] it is 7743.34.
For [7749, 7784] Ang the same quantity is 7782.66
